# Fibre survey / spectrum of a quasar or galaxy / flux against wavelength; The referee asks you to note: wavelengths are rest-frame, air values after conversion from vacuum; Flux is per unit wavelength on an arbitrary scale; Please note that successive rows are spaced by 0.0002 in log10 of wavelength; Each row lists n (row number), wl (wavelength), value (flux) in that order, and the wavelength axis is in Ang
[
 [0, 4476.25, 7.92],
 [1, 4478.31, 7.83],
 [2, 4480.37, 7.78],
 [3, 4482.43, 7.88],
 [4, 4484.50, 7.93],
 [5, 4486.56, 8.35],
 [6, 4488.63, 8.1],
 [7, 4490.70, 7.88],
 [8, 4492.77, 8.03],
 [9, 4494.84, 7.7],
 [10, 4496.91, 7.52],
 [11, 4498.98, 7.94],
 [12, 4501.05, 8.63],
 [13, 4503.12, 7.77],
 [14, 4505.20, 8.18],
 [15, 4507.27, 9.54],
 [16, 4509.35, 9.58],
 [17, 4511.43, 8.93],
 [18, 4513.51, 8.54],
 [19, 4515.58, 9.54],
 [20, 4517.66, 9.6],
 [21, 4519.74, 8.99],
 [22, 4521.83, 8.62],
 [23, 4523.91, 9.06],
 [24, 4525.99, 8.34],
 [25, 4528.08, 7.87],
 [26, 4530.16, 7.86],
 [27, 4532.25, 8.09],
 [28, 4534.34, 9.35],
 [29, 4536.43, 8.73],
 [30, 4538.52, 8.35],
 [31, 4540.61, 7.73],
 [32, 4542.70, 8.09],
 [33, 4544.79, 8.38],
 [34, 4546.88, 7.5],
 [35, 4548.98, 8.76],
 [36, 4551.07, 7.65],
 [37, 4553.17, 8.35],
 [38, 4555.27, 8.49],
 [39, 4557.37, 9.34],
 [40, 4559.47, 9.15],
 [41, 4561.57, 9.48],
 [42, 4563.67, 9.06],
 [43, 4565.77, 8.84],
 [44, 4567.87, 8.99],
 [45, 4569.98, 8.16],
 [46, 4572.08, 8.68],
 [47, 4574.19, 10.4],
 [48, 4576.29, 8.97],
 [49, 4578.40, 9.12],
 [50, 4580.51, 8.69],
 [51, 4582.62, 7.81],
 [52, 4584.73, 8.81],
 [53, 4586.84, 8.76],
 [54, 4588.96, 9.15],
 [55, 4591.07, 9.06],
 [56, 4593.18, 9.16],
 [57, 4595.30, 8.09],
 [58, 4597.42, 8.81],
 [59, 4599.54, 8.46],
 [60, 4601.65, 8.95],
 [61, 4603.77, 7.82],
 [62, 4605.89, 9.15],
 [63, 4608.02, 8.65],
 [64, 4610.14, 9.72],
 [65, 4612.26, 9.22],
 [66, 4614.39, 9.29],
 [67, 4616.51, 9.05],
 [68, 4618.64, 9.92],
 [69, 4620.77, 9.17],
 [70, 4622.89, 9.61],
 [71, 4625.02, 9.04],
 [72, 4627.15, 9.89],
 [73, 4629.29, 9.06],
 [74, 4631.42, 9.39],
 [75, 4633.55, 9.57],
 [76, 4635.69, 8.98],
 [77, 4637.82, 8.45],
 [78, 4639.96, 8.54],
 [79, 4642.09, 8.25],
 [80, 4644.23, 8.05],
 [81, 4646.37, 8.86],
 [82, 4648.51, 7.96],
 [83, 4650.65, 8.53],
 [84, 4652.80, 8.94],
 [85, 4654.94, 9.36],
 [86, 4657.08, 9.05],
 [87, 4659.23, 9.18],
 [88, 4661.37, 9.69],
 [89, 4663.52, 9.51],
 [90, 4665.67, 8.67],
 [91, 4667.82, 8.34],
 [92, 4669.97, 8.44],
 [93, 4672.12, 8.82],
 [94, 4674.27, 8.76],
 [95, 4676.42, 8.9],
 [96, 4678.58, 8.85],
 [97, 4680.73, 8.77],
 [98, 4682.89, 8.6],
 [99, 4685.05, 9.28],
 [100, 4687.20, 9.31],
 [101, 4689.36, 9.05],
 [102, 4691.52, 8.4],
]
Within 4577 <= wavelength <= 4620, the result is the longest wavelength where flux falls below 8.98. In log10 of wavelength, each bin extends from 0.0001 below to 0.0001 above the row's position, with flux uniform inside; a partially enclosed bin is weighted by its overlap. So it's 4608.02 Ang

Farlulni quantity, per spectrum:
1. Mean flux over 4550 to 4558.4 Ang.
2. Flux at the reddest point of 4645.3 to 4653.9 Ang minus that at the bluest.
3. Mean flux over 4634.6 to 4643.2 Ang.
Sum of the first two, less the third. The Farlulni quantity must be 0.0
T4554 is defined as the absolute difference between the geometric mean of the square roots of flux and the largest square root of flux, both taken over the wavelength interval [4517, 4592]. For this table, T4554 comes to 0.28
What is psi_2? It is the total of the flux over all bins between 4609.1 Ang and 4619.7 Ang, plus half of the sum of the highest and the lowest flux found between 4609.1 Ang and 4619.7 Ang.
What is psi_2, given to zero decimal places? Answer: 57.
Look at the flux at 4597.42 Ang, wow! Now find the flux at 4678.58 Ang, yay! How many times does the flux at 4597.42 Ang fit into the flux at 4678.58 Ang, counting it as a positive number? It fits 1.00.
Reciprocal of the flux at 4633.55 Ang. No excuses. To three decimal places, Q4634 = 0.104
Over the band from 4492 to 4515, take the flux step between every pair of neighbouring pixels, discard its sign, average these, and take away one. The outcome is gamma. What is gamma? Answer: -0.47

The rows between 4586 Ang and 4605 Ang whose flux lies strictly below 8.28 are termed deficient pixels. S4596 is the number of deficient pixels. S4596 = 2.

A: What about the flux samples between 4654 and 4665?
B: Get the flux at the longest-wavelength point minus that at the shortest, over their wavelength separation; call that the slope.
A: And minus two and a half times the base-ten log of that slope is 4.4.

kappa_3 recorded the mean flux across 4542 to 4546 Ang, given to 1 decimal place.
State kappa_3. 8.2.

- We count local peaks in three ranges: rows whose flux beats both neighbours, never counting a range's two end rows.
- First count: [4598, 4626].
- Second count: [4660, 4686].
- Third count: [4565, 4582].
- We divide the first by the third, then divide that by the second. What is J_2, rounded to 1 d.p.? 1.0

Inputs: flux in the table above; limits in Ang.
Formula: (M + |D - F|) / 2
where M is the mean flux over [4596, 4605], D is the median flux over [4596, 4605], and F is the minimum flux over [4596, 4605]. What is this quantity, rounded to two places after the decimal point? 4.66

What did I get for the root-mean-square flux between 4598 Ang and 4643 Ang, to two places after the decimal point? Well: 9.07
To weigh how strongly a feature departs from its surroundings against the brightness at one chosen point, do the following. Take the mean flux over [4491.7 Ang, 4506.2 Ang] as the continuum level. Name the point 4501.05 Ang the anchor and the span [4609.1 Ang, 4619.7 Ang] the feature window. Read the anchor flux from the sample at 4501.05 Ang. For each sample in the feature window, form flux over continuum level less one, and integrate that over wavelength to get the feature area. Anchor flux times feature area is 17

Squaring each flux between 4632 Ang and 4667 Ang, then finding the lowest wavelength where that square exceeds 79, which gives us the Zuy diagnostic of 4633.55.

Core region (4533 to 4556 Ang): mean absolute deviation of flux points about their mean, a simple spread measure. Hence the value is 0.41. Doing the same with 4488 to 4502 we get 0.24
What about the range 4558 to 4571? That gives 0.30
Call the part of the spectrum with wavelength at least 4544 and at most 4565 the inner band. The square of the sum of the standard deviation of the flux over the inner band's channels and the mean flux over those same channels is 86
